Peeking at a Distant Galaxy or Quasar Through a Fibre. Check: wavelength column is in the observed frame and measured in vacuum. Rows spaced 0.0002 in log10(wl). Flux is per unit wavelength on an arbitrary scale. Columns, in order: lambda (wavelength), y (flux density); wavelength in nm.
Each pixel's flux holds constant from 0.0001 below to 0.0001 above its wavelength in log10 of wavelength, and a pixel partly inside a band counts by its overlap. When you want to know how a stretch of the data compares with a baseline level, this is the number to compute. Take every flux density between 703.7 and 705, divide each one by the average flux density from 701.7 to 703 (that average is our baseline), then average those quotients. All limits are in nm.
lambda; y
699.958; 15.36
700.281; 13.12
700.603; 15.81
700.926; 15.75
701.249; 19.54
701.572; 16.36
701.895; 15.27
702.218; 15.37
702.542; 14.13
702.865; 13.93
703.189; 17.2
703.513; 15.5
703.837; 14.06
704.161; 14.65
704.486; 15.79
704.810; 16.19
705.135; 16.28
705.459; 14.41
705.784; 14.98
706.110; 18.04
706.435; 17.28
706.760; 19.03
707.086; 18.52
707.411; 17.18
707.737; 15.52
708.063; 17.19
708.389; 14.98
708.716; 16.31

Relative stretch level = 1.03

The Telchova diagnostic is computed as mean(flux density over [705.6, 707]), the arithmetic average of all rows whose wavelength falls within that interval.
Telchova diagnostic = 17.3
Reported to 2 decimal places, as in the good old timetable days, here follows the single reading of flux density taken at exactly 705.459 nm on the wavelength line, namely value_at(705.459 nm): 14.41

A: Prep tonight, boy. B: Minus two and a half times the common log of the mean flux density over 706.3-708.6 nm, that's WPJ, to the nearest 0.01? -3.08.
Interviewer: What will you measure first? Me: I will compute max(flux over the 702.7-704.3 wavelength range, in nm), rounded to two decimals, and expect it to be 17.20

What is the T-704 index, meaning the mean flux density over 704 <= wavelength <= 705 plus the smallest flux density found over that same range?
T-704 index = 30.2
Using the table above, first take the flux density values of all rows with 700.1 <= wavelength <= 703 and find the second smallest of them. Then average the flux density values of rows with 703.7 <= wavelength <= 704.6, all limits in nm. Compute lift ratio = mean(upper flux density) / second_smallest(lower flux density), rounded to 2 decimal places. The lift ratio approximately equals 1.06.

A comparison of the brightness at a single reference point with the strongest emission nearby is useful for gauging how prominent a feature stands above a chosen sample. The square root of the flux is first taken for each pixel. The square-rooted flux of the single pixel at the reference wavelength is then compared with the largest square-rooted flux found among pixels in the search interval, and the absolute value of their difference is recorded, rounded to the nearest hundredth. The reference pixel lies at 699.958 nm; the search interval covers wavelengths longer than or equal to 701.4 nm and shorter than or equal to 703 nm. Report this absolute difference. 0.13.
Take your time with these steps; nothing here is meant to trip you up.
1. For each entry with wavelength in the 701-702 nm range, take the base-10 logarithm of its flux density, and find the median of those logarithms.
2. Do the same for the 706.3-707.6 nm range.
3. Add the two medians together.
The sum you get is 2.47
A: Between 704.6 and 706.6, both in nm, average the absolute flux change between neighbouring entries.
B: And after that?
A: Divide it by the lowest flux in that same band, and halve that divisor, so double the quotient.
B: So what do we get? 0.176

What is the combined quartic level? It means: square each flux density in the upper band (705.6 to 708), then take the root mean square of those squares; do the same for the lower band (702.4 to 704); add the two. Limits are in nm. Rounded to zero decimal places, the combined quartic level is 531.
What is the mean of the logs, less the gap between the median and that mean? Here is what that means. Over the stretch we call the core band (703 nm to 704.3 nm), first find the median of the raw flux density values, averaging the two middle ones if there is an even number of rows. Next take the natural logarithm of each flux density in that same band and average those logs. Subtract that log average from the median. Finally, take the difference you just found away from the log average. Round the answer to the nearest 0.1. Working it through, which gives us -9.6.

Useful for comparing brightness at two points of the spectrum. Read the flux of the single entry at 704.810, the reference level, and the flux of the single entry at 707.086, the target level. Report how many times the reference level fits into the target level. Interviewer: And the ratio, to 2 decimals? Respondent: 1.14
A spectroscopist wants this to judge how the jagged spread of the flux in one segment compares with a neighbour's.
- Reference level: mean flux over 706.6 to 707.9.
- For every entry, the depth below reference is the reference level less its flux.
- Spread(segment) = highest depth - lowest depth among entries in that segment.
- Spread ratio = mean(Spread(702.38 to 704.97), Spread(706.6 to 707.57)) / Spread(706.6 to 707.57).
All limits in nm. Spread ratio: 1.4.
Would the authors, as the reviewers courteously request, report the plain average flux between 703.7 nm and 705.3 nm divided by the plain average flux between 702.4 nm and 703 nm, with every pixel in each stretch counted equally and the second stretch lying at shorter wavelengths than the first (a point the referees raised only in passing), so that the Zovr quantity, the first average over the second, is 1.10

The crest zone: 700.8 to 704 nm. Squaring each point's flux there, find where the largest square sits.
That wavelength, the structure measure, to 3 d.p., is 701.249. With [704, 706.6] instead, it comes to 706.110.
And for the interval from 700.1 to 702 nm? 701.249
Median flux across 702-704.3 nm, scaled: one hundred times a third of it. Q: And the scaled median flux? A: 488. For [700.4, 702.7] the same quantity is 525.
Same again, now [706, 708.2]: 576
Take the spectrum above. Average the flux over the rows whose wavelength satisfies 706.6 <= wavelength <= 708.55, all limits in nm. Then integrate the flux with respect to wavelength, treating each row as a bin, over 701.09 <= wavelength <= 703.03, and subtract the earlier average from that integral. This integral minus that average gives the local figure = 13.5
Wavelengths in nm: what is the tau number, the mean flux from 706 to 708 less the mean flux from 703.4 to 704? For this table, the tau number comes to 2.8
